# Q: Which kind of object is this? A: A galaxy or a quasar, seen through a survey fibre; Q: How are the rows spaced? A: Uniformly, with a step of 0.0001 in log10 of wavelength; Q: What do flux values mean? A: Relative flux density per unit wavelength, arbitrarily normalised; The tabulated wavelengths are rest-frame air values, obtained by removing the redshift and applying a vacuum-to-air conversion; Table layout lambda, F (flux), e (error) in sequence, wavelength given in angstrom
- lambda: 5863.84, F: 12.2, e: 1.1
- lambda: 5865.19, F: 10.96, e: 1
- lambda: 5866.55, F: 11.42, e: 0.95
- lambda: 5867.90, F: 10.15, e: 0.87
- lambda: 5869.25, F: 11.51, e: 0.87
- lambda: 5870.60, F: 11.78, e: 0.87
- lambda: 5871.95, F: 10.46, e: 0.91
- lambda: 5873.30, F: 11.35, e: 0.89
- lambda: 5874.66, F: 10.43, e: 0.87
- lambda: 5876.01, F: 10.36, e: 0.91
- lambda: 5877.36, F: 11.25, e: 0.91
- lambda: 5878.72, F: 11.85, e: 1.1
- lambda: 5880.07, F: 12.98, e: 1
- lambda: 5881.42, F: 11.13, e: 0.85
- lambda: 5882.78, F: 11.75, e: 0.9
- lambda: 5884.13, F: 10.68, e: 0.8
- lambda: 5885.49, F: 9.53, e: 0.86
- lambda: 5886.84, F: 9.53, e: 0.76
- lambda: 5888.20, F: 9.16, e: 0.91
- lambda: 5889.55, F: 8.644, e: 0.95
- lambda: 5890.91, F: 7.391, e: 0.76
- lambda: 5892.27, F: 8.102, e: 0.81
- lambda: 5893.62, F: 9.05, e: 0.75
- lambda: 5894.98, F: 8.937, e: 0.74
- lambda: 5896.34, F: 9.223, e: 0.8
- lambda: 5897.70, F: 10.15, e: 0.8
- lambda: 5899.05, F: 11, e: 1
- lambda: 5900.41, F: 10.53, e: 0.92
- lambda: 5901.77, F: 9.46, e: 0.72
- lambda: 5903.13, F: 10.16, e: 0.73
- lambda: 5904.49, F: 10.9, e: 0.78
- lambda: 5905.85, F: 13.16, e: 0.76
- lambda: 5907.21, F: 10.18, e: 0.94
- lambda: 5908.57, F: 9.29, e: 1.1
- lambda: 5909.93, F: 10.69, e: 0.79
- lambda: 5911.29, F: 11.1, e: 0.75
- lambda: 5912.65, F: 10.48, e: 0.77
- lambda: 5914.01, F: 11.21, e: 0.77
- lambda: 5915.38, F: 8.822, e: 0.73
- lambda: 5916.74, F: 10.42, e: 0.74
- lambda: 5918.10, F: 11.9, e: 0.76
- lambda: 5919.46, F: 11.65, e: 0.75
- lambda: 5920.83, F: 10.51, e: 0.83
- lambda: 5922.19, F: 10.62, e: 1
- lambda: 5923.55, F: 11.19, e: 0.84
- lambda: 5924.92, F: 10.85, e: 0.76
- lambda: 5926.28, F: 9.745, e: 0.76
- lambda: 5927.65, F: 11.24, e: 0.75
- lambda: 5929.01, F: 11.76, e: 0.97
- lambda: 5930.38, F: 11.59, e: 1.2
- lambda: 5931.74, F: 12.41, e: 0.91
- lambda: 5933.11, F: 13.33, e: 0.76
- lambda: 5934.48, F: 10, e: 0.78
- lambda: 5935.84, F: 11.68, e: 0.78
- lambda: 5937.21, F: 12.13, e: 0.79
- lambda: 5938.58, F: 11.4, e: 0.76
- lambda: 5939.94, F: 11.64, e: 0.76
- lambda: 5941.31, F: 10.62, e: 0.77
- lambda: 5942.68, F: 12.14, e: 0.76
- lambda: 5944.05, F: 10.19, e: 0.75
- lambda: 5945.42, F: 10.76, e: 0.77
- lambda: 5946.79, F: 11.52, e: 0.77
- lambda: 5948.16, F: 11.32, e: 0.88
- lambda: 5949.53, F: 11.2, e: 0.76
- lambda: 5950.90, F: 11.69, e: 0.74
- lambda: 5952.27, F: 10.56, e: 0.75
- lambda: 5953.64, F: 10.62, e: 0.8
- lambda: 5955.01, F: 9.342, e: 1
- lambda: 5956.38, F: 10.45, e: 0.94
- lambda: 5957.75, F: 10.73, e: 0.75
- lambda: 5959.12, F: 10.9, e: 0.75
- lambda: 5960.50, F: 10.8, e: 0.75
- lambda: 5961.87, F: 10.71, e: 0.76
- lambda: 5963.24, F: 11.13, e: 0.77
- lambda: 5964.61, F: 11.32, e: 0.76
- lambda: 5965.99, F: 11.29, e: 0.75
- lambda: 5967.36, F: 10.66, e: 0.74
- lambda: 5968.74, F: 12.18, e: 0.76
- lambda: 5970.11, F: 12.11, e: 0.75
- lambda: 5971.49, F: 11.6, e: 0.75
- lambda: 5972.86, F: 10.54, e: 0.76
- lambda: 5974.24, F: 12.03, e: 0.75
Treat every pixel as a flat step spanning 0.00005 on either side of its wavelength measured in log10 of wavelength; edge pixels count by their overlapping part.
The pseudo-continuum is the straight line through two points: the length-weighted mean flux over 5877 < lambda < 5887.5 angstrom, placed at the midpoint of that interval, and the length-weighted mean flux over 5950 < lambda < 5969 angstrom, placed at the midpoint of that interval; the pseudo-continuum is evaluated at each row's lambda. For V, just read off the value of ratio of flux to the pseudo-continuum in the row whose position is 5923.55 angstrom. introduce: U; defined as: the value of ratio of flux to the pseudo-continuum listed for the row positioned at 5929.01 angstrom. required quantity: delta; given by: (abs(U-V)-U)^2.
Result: 1.04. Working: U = 1.07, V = 1.02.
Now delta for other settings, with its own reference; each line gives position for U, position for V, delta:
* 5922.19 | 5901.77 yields 0.74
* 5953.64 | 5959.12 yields 0.90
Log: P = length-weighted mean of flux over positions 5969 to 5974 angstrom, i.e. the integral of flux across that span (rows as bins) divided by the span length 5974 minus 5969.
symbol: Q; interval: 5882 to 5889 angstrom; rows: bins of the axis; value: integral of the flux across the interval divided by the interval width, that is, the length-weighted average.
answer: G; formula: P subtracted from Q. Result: -1.4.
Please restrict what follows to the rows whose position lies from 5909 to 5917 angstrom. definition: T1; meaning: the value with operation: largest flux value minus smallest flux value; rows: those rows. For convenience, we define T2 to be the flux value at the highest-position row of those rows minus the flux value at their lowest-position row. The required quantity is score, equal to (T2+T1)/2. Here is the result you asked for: 1.1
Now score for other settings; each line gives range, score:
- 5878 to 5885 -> 0.6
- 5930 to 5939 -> 1.6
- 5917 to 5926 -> 0.2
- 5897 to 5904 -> 0.8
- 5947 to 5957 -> 0.7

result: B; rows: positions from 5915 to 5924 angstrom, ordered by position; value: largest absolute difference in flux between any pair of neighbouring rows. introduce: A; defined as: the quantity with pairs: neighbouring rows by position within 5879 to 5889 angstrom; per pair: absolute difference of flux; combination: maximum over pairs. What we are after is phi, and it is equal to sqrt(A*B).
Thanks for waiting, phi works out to 1.7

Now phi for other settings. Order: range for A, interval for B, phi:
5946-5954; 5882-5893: 1.2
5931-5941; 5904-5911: 3.2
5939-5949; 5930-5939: 2.5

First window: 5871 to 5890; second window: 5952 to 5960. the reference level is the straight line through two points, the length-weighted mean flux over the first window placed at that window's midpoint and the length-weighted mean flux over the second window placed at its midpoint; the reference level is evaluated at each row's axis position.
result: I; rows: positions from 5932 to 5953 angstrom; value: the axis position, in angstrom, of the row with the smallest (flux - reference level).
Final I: 5934.48 angstrom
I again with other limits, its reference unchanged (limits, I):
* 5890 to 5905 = 5890.91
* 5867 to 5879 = 5867.90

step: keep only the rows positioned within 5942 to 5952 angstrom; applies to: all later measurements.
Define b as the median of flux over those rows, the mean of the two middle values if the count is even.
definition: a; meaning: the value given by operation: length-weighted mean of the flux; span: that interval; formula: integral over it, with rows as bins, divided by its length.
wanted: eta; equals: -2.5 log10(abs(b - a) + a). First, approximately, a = 11.2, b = 11.3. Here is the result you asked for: -2.63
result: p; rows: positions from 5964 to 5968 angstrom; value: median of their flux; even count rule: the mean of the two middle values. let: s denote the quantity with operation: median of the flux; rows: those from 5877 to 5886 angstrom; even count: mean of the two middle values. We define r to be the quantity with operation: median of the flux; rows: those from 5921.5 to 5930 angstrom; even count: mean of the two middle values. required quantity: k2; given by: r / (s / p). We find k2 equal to 11.1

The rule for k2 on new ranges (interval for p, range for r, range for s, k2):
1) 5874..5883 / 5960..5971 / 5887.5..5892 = 14.6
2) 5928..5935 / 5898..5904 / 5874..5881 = 10.8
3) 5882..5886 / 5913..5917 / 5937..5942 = 9.7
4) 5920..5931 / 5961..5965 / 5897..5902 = 11.9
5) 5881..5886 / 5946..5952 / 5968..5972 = 10.3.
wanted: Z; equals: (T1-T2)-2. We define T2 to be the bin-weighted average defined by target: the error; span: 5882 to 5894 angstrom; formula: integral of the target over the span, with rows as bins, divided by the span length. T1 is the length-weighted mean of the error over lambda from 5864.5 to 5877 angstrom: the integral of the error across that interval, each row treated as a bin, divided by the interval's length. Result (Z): -1.93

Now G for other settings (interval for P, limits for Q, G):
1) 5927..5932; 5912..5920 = -1.0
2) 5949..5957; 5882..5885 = 0.4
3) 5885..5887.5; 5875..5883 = 1.9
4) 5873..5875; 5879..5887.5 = 0.1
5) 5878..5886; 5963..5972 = 0.1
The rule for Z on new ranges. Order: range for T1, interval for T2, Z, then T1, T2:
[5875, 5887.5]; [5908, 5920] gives -1.89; 0.90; 0.794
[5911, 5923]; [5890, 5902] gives -2.03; 0.79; 0.817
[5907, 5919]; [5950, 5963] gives -1.99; 0.81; 0.803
